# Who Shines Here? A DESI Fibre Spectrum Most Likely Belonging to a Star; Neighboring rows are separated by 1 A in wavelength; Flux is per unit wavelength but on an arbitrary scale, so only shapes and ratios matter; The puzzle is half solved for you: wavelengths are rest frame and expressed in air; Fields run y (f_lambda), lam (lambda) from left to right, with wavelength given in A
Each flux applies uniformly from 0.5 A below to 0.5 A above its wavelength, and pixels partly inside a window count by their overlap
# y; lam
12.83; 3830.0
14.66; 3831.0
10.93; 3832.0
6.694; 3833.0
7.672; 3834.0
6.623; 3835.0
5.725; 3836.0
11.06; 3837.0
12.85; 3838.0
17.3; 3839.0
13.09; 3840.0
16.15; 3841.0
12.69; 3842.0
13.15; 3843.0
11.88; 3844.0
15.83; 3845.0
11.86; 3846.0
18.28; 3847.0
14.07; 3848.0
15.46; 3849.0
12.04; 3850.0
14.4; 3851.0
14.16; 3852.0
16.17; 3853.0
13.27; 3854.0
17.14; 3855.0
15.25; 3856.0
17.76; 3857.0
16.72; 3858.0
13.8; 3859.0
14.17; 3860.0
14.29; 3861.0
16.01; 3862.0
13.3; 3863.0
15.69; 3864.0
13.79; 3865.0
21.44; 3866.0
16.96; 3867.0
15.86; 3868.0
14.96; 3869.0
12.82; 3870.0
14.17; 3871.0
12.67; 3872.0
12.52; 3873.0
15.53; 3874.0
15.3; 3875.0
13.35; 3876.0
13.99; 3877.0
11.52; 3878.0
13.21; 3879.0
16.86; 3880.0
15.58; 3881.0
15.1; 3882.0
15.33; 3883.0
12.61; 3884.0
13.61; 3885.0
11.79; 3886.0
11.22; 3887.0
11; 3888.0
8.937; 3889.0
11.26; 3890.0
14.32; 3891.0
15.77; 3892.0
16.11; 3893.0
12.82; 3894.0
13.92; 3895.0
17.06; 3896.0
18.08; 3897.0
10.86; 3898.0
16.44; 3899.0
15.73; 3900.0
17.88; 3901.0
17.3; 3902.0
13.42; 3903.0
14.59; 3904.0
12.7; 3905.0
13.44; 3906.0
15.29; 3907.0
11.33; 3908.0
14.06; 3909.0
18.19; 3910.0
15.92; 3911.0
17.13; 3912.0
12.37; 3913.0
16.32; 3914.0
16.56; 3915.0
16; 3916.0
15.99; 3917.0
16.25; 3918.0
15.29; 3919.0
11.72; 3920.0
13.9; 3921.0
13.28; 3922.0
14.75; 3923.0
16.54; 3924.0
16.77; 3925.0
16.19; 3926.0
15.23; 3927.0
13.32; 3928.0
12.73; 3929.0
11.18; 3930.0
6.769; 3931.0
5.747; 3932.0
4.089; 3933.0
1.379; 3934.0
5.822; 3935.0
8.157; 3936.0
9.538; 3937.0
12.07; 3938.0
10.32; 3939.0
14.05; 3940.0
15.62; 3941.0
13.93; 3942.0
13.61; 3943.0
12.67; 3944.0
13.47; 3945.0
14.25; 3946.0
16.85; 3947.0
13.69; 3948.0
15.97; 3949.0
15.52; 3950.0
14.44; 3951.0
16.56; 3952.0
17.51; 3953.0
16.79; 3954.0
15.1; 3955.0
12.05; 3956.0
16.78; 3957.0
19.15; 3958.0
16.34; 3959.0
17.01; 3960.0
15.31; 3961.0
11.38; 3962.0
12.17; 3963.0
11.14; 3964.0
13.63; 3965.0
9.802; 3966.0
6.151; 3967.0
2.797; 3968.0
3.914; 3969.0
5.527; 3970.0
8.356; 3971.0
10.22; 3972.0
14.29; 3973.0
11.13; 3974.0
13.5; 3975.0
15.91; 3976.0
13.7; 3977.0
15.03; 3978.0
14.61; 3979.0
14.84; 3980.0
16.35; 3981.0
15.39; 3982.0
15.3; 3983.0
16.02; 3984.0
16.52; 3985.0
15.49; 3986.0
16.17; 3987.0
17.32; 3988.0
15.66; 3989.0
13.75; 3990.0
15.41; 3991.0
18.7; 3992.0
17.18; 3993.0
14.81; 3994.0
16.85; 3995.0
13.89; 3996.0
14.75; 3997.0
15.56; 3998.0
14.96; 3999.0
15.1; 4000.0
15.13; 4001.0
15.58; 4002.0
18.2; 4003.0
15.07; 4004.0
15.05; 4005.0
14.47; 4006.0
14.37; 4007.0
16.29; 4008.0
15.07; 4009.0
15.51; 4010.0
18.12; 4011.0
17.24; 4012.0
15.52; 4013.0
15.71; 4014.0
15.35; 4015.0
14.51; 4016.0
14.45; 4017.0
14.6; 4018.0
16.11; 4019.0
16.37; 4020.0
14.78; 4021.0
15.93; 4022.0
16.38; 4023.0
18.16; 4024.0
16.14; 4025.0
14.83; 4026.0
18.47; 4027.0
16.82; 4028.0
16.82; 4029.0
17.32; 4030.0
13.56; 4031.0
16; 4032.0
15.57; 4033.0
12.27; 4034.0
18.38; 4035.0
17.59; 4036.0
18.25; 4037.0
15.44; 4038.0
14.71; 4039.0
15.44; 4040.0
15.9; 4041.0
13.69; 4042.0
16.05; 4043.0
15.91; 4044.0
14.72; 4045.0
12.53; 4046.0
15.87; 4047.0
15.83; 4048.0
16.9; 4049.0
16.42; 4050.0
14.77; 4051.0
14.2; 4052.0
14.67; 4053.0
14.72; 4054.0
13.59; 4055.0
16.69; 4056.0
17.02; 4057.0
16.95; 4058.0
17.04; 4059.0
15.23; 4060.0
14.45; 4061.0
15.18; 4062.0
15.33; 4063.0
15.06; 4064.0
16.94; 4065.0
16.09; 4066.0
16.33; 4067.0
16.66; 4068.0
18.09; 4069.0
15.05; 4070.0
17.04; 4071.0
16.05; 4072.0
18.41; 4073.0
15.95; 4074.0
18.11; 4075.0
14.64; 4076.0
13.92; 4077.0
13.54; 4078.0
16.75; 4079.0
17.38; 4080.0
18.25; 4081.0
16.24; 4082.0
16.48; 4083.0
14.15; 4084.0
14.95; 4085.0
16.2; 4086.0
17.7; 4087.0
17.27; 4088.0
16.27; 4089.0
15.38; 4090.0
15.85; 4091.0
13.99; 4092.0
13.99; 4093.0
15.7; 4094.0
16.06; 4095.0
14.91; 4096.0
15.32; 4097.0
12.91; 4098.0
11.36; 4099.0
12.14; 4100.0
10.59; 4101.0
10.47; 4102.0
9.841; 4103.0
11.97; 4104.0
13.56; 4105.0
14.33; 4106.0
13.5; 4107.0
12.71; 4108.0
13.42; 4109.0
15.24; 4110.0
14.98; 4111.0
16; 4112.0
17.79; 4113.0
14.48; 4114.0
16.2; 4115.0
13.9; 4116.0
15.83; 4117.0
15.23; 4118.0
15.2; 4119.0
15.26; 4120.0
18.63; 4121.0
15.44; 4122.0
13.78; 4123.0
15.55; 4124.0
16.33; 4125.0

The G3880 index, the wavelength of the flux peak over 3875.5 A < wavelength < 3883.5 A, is 3880.0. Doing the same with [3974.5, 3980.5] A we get 3976.0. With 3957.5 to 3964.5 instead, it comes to 3958.0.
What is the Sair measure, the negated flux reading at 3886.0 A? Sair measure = -12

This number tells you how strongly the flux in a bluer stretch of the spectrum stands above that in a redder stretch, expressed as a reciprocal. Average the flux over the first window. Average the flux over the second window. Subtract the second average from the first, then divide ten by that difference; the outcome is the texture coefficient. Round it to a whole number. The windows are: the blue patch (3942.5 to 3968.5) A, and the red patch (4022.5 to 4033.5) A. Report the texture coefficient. -4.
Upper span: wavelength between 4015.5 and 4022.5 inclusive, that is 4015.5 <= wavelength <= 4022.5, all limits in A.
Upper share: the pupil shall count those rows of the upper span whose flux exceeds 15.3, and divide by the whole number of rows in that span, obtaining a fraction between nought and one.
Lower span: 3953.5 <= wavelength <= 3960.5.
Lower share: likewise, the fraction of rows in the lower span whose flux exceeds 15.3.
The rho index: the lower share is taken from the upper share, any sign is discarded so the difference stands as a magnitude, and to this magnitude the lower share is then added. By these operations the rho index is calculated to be 1.00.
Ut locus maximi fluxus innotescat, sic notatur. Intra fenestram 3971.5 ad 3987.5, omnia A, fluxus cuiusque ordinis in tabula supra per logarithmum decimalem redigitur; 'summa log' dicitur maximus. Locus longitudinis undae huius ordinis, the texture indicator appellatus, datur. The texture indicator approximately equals 3985.0 A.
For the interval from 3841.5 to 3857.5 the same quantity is 3847.0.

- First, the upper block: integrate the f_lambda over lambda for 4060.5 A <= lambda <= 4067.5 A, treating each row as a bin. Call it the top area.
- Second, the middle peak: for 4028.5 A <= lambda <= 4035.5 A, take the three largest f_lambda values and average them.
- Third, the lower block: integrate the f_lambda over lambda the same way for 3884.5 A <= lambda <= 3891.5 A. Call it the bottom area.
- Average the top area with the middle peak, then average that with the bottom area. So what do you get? 72.8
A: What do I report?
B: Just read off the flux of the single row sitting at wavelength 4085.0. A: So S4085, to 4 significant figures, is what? 14.95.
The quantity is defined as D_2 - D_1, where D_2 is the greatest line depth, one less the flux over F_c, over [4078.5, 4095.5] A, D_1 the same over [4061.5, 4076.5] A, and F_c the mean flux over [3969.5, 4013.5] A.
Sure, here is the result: 0.0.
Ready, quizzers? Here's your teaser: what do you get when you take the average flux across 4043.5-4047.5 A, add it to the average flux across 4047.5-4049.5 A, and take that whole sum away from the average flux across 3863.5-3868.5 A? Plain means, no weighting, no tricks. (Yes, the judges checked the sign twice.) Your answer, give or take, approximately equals -14.4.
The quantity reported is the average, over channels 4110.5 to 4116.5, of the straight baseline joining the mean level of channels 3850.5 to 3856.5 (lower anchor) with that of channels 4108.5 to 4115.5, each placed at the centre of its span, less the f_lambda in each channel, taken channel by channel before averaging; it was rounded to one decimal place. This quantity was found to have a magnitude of -0.1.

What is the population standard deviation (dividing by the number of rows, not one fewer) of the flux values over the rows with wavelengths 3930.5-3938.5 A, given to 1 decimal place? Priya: 3.1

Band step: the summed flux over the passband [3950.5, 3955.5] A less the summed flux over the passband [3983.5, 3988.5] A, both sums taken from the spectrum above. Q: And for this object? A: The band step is -1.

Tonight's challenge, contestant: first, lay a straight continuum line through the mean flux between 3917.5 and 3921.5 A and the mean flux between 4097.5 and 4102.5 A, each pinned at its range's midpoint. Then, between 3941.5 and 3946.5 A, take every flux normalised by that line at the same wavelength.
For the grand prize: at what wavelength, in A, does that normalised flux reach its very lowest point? 3944.0 A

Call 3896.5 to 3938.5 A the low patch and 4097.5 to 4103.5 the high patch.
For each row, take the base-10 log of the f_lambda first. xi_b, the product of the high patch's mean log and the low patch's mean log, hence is 1.14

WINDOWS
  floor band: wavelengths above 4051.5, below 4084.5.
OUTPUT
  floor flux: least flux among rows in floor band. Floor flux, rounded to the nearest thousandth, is 13.540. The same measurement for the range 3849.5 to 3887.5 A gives 11.220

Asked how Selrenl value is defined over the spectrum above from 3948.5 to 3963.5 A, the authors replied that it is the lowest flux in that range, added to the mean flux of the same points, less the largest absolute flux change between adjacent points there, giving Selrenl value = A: 22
